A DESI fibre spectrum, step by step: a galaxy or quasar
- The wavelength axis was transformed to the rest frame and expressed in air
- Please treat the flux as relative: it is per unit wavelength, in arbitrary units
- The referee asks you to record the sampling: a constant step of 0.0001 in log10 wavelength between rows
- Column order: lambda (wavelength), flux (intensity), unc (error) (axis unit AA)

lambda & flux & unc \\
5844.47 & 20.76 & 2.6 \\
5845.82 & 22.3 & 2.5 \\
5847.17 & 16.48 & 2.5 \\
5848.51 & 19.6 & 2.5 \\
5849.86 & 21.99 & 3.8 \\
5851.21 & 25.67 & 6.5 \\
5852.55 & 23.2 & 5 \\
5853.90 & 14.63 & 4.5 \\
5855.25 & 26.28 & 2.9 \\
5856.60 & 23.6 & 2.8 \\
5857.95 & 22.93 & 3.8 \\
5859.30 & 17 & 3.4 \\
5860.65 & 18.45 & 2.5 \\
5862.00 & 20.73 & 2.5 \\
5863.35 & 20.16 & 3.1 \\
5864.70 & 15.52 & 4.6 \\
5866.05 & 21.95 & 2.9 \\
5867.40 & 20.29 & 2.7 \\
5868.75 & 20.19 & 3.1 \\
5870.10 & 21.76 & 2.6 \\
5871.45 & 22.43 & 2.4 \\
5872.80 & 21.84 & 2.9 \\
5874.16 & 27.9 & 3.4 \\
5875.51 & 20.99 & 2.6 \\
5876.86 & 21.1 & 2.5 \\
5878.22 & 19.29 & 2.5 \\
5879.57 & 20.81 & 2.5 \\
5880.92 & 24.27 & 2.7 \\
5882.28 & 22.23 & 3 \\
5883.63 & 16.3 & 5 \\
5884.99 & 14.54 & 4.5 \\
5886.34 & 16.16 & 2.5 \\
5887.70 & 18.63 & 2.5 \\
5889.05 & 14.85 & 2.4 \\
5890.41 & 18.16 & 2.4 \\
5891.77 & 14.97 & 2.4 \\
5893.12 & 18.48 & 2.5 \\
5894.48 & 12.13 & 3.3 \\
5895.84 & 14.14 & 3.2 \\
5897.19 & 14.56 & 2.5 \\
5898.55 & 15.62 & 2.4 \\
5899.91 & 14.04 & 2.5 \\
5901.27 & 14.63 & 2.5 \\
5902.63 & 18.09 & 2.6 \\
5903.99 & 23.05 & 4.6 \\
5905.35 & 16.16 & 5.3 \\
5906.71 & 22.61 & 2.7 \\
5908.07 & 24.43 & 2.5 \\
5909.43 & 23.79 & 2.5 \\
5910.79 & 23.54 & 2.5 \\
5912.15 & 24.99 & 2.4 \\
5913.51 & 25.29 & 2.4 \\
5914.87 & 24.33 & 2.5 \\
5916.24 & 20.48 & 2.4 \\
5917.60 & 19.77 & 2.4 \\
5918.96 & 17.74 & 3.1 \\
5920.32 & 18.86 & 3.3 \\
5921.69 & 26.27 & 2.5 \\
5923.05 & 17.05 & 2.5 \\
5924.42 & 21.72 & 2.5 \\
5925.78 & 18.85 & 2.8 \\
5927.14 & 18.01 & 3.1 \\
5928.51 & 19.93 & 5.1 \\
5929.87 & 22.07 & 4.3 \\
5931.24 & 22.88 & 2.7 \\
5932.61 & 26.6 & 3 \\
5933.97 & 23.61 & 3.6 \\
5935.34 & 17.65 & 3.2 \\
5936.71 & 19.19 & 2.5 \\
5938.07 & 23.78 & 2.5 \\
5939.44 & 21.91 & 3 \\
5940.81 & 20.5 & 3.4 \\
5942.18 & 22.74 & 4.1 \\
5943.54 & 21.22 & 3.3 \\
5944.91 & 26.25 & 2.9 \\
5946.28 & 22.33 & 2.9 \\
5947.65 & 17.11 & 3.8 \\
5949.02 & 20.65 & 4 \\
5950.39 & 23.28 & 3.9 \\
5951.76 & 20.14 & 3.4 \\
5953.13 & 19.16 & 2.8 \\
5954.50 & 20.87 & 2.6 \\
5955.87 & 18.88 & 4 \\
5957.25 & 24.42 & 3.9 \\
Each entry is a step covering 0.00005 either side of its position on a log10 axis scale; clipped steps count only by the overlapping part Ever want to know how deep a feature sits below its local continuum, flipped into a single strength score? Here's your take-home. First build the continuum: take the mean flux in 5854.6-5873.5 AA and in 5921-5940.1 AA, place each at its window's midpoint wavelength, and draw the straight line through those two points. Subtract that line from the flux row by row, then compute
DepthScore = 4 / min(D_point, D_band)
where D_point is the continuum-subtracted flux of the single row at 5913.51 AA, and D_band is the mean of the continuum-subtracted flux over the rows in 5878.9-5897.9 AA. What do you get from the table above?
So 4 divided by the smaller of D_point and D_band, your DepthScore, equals -1.01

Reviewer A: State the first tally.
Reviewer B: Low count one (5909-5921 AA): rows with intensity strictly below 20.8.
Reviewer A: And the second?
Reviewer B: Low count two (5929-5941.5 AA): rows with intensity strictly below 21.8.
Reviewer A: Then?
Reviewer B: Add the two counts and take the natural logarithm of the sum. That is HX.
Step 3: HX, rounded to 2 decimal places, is 1.95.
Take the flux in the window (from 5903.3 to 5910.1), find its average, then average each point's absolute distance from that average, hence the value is 2.3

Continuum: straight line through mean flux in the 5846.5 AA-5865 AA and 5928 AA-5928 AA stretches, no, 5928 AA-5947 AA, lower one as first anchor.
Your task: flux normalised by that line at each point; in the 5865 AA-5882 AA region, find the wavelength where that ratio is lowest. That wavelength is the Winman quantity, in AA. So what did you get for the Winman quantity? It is 5878.22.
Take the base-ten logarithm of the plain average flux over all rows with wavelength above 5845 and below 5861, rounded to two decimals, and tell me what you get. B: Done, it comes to 1.32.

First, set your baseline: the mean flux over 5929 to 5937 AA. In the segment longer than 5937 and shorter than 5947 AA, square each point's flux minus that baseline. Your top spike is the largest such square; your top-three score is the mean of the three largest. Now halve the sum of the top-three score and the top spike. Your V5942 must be 13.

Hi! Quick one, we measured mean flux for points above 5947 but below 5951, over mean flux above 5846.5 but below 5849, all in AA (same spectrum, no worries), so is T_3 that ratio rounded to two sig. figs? 1.1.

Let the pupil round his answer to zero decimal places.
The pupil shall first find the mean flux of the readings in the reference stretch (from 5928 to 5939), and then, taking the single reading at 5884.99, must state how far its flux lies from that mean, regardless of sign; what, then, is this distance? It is 7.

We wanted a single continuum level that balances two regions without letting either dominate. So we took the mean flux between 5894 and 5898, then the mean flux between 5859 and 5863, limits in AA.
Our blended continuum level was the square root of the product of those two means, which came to 16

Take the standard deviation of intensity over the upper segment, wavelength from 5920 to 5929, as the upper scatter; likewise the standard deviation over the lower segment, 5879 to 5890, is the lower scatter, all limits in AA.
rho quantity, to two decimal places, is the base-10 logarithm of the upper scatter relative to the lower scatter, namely -0.07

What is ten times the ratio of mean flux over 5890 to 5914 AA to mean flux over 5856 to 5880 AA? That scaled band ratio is 9.0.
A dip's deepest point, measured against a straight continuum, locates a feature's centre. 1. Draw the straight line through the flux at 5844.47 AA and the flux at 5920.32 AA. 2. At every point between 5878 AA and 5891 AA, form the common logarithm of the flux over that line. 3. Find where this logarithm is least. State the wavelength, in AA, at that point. 5884.99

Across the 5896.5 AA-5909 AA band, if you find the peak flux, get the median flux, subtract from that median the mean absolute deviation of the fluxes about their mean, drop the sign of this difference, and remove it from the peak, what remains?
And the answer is 12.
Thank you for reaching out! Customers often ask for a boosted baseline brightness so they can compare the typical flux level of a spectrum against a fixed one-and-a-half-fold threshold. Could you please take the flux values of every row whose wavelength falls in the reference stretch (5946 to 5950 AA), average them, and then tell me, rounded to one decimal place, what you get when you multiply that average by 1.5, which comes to 30.0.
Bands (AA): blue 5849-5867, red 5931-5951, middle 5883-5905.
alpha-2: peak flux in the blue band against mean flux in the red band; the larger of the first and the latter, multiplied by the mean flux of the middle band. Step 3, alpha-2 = 424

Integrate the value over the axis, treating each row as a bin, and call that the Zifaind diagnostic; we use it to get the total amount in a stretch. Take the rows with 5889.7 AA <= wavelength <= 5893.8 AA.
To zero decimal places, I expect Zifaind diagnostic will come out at 70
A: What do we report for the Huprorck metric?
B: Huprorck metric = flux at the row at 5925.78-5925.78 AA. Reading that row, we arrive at 18.85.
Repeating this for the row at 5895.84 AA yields 14.14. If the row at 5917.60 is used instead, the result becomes 19.77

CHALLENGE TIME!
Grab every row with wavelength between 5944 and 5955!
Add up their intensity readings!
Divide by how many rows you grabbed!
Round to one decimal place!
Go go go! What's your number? 21.2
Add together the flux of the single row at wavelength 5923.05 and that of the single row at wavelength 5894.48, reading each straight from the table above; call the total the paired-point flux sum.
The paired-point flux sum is 29.2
